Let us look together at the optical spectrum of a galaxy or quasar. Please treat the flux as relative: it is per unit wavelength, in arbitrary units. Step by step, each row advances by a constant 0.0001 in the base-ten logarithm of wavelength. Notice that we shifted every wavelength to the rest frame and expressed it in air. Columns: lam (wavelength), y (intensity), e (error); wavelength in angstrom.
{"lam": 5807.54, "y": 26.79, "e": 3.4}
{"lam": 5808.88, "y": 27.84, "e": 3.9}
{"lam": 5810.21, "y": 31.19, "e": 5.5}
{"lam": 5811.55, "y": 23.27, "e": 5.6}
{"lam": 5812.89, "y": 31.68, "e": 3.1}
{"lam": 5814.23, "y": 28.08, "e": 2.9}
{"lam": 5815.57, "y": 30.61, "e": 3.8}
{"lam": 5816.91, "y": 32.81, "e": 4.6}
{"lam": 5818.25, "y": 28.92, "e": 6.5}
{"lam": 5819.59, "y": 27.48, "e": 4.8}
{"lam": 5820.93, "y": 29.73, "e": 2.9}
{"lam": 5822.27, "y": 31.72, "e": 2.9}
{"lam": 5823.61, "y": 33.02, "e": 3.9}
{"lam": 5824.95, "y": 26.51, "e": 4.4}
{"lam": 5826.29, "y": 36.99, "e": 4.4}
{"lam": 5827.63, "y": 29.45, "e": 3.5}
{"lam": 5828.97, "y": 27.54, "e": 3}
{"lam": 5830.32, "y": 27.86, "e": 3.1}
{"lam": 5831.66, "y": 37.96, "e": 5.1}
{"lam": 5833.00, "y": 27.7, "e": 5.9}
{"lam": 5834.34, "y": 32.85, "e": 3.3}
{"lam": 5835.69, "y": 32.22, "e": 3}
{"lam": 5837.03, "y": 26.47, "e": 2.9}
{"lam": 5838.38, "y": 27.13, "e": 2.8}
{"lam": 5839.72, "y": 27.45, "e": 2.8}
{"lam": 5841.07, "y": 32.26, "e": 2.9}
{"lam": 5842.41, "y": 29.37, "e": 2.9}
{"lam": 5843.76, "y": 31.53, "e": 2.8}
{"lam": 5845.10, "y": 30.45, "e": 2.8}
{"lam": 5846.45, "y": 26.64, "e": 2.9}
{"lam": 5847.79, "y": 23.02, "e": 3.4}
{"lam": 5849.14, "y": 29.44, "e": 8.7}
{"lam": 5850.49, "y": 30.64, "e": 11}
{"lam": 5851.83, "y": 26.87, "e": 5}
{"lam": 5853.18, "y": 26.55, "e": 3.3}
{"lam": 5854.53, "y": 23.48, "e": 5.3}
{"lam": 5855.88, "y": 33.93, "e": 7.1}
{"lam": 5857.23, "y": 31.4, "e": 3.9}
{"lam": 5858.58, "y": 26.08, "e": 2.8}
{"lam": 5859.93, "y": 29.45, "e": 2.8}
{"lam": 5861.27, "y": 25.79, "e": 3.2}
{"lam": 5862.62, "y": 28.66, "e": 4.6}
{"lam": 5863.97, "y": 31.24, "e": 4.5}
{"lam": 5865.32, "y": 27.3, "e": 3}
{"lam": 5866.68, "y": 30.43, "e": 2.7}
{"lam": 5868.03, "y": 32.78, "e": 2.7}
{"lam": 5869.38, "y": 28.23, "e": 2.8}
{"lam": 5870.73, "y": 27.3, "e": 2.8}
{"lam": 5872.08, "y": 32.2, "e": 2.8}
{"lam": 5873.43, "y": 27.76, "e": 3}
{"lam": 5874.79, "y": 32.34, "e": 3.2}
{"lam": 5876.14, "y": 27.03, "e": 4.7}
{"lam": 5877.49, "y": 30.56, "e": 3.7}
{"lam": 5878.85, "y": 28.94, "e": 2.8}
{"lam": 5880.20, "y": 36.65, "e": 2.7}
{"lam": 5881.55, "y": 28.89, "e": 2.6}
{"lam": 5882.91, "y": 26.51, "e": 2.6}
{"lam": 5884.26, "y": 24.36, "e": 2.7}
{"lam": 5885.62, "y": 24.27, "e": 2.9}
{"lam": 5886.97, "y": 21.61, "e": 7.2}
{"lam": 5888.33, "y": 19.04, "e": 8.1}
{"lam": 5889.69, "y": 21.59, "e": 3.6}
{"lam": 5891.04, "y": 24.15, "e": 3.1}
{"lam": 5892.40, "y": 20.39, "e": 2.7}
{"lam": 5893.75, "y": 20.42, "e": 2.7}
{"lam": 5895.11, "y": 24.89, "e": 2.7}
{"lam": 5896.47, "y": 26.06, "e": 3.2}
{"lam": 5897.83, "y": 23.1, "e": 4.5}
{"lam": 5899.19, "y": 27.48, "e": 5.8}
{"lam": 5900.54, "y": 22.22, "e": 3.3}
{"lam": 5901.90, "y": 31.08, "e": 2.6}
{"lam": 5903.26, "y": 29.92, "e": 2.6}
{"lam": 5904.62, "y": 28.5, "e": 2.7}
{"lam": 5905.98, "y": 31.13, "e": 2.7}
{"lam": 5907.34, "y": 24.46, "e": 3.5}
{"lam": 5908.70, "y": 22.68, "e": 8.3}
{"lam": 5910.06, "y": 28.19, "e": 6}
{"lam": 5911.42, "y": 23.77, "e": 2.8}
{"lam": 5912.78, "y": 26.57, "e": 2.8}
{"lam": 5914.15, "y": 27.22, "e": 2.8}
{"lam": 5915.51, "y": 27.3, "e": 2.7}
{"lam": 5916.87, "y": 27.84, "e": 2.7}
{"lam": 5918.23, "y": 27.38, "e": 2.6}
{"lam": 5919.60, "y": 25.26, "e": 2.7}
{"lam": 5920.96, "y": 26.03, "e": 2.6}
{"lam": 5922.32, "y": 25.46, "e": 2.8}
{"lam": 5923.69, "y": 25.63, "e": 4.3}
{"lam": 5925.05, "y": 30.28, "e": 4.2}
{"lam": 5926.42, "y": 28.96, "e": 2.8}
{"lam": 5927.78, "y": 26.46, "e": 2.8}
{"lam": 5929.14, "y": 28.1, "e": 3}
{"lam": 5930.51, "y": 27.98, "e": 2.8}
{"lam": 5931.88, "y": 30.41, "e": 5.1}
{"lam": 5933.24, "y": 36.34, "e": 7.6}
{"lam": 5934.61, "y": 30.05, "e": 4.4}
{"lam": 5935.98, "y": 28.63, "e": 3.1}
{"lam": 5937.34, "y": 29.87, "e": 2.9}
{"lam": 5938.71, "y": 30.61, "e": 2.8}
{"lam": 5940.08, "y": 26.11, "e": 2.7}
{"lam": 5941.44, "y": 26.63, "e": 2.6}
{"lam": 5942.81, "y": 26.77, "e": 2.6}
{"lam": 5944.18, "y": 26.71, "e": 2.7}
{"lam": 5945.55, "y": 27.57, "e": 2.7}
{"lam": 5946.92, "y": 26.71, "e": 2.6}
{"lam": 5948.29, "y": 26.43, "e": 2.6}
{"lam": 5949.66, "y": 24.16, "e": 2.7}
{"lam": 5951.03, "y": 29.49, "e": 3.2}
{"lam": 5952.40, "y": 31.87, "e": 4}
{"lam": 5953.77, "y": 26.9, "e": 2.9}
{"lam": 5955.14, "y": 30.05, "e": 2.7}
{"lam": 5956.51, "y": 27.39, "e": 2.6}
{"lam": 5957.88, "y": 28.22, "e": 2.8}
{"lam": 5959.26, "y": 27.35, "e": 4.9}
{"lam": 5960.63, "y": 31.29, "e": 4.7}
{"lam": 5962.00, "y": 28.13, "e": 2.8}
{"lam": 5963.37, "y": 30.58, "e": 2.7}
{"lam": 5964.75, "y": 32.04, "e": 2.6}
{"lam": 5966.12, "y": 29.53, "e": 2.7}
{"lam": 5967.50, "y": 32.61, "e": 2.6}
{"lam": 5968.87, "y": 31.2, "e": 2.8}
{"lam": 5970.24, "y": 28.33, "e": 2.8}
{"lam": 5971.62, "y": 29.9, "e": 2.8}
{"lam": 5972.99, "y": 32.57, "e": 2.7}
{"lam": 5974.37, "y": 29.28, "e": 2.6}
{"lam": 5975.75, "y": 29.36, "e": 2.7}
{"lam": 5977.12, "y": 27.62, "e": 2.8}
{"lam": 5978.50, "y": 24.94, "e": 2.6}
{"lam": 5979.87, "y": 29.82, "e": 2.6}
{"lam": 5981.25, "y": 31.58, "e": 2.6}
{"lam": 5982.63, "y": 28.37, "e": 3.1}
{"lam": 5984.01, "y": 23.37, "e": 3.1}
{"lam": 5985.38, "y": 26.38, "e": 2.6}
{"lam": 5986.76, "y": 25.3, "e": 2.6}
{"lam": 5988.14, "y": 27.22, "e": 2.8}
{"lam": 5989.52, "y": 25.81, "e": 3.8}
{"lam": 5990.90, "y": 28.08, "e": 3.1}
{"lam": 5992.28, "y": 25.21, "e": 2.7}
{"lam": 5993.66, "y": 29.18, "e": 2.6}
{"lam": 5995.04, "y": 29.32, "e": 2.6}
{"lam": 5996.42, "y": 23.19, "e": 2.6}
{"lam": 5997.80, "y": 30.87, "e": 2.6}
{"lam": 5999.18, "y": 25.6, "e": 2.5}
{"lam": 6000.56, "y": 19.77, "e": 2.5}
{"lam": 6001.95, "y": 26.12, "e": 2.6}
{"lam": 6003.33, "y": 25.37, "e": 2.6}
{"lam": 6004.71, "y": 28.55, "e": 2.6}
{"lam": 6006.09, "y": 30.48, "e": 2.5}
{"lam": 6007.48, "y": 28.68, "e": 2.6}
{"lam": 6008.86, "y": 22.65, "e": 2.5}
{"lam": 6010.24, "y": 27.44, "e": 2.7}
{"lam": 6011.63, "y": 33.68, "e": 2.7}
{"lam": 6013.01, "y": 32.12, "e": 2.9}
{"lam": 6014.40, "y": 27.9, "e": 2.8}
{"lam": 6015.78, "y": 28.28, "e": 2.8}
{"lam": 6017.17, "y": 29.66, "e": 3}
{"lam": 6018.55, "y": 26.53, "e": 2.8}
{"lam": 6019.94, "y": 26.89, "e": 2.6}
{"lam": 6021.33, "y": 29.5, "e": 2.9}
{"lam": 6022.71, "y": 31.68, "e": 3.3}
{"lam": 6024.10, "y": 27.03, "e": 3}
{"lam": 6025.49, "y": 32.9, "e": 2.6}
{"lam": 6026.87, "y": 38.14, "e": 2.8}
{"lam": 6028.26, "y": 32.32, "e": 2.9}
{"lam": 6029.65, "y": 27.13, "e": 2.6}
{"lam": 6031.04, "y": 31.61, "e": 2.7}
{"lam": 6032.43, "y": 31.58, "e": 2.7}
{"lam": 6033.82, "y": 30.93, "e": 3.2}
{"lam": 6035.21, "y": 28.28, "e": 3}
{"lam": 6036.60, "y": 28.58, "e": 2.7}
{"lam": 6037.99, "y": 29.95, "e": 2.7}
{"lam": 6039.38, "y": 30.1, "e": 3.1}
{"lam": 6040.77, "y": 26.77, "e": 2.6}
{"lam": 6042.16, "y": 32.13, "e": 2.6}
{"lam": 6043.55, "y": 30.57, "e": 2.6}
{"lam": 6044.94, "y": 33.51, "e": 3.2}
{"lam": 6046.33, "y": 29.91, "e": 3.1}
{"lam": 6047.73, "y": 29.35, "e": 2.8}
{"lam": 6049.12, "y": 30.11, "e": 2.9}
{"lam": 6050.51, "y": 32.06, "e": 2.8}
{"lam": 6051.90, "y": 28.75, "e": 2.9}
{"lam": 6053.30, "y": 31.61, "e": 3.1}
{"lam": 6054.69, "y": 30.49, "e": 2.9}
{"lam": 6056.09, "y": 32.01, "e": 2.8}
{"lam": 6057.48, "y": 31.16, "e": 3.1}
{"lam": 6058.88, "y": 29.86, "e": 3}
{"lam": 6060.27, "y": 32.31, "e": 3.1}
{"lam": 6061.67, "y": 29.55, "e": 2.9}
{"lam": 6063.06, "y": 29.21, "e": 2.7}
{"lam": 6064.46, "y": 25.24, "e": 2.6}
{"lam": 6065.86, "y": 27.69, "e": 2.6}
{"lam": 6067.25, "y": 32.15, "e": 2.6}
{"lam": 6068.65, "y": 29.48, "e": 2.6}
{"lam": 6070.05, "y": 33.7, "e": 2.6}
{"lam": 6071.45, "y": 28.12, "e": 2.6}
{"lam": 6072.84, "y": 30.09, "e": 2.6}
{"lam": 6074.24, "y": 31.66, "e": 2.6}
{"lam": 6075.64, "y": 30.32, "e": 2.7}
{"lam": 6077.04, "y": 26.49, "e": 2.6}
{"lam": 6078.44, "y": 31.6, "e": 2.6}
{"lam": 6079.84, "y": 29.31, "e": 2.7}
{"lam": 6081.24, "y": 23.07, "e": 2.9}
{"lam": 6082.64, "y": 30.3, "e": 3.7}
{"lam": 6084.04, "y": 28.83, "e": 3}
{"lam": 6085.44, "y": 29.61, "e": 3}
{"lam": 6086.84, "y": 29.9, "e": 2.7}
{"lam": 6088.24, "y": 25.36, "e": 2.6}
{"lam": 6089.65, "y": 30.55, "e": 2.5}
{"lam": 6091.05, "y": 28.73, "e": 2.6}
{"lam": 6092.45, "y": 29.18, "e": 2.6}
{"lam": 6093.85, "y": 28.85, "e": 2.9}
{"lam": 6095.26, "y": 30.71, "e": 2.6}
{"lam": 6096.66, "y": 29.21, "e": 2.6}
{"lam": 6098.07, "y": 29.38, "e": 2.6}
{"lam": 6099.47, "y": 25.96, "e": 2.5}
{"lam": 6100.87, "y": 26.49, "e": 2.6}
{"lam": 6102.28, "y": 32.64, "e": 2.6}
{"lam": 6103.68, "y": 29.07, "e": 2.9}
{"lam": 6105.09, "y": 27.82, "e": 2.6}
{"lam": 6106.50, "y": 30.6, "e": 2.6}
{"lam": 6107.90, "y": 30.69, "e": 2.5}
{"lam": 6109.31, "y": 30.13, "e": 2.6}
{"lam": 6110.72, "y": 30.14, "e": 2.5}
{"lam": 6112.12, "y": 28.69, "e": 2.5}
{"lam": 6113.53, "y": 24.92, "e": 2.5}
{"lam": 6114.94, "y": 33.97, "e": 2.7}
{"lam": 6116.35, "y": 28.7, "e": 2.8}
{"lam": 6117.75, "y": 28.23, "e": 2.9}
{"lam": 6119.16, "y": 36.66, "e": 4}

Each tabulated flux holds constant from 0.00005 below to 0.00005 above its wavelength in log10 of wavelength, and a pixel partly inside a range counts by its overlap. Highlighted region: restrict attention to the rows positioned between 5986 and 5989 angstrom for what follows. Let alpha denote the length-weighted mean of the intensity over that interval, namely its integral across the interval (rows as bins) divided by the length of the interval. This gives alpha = 26.2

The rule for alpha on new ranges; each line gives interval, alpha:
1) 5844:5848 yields 27.7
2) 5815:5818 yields 31.3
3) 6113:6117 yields 29.4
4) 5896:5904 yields 26.7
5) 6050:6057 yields 31.0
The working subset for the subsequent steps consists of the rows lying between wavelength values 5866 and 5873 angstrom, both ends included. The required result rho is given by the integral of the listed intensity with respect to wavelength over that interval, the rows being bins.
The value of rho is 211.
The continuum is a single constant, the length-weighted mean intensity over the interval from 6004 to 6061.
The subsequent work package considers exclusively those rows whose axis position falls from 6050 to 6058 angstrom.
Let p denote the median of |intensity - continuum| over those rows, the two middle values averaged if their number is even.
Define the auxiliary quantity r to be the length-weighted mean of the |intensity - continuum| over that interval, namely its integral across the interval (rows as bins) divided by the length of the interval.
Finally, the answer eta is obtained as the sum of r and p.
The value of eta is 2.8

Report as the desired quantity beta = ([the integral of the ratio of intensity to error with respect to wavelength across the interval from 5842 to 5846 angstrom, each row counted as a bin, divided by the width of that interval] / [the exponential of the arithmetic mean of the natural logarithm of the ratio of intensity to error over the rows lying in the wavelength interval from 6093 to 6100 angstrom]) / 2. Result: 0.49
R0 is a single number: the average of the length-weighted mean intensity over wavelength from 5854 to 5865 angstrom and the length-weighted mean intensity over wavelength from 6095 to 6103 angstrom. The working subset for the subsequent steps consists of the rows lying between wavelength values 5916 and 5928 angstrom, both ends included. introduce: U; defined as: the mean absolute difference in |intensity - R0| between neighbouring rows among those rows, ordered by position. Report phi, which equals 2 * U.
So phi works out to 2.41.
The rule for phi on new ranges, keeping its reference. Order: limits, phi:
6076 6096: 3.50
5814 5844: 5.14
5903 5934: 3.49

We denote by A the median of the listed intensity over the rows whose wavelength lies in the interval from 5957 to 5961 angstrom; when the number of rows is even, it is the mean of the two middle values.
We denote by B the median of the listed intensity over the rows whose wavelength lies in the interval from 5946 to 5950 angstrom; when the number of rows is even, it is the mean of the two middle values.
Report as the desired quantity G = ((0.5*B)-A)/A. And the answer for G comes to -0.532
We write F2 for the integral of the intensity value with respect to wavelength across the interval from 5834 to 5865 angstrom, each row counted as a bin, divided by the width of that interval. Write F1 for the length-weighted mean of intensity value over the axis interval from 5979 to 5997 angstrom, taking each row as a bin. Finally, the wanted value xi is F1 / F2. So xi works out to 0.94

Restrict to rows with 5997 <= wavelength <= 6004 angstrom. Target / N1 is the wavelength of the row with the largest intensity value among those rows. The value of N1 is 5997.80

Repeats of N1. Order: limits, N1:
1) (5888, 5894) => 5891.04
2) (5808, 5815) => 5812.89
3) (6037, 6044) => 6042.16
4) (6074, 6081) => 6074.24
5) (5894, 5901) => 5899.19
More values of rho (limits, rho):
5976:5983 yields 200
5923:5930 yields 195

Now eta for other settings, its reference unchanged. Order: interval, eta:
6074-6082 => 4.0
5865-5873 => 4.5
